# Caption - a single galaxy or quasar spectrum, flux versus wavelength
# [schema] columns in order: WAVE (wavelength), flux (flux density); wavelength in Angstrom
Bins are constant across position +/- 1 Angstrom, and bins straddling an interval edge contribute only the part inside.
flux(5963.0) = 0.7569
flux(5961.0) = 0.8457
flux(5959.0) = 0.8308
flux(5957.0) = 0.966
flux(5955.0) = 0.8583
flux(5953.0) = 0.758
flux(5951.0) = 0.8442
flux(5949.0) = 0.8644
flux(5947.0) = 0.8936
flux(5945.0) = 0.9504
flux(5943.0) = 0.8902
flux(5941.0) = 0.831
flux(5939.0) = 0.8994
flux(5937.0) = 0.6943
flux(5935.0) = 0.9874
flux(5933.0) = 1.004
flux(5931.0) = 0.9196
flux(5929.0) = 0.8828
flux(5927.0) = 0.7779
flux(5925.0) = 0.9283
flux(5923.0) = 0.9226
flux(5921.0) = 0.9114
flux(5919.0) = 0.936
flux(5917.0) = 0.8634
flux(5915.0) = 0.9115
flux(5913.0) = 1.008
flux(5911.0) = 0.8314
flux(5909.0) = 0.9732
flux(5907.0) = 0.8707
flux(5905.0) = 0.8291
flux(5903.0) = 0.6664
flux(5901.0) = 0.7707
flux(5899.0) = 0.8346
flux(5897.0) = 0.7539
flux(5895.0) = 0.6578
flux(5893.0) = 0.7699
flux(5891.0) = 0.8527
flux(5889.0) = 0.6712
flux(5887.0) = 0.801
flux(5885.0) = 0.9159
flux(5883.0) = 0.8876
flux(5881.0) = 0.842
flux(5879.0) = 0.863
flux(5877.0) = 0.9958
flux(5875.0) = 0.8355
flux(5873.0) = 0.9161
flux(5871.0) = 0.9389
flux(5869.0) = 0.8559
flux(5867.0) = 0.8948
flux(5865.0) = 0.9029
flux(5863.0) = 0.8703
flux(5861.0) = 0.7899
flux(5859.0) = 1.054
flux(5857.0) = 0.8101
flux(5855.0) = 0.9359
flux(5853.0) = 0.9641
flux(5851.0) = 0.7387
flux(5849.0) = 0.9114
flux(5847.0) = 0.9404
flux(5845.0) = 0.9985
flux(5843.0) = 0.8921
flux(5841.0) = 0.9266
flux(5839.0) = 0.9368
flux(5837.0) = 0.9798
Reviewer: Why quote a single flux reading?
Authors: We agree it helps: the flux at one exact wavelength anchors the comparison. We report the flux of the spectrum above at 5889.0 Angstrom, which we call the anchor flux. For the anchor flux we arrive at 0.6712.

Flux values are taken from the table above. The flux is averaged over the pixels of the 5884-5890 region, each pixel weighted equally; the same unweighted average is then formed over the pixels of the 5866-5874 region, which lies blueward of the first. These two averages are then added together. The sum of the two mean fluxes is 1.70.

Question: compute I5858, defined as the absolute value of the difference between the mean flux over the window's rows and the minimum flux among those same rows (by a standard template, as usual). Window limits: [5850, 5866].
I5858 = 0.14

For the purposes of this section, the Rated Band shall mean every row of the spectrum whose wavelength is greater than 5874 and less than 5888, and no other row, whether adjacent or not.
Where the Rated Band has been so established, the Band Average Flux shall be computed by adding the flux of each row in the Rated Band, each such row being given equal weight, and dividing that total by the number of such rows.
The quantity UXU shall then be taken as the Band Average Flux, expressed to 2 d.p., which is 0.88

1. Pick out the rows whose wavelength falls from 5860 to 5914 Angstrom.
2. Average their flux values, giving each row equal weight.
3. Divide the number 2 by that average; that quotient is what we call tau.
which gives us 2.37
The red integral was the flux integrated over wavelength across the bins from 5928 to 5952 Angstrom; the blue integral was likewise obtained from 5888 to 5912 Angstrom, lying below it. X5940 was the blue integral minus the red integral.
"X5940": -2.4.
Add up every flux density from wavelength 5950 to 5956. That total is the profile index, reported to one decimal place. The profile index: 2.5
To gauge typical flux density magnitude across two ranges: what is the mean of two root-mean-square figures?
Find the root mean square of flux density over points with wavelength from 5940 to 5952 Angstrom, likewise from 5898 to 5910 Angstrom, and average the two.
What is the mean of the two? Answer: 0.85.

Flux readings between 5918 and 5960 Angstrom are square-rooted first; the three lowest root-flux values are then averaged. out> 0.86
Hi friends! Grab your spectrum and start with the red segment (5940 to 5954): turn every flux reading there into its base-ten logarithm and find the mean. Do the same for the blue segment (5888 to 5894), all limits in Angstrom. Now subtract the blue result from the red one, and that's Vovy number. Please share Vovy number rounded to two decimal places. 0.05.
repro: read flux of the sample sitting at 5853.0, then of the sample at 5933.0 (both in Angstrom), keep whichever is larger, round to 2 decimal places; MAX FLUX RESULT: 1.00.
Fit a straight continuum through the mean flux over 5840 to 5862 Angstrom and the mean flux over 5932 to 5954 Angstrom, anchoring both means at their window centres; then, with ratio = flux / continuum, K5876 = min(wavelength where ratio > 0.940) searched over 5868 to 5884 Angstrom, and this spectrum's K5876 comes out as 5869.0 Angstrom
